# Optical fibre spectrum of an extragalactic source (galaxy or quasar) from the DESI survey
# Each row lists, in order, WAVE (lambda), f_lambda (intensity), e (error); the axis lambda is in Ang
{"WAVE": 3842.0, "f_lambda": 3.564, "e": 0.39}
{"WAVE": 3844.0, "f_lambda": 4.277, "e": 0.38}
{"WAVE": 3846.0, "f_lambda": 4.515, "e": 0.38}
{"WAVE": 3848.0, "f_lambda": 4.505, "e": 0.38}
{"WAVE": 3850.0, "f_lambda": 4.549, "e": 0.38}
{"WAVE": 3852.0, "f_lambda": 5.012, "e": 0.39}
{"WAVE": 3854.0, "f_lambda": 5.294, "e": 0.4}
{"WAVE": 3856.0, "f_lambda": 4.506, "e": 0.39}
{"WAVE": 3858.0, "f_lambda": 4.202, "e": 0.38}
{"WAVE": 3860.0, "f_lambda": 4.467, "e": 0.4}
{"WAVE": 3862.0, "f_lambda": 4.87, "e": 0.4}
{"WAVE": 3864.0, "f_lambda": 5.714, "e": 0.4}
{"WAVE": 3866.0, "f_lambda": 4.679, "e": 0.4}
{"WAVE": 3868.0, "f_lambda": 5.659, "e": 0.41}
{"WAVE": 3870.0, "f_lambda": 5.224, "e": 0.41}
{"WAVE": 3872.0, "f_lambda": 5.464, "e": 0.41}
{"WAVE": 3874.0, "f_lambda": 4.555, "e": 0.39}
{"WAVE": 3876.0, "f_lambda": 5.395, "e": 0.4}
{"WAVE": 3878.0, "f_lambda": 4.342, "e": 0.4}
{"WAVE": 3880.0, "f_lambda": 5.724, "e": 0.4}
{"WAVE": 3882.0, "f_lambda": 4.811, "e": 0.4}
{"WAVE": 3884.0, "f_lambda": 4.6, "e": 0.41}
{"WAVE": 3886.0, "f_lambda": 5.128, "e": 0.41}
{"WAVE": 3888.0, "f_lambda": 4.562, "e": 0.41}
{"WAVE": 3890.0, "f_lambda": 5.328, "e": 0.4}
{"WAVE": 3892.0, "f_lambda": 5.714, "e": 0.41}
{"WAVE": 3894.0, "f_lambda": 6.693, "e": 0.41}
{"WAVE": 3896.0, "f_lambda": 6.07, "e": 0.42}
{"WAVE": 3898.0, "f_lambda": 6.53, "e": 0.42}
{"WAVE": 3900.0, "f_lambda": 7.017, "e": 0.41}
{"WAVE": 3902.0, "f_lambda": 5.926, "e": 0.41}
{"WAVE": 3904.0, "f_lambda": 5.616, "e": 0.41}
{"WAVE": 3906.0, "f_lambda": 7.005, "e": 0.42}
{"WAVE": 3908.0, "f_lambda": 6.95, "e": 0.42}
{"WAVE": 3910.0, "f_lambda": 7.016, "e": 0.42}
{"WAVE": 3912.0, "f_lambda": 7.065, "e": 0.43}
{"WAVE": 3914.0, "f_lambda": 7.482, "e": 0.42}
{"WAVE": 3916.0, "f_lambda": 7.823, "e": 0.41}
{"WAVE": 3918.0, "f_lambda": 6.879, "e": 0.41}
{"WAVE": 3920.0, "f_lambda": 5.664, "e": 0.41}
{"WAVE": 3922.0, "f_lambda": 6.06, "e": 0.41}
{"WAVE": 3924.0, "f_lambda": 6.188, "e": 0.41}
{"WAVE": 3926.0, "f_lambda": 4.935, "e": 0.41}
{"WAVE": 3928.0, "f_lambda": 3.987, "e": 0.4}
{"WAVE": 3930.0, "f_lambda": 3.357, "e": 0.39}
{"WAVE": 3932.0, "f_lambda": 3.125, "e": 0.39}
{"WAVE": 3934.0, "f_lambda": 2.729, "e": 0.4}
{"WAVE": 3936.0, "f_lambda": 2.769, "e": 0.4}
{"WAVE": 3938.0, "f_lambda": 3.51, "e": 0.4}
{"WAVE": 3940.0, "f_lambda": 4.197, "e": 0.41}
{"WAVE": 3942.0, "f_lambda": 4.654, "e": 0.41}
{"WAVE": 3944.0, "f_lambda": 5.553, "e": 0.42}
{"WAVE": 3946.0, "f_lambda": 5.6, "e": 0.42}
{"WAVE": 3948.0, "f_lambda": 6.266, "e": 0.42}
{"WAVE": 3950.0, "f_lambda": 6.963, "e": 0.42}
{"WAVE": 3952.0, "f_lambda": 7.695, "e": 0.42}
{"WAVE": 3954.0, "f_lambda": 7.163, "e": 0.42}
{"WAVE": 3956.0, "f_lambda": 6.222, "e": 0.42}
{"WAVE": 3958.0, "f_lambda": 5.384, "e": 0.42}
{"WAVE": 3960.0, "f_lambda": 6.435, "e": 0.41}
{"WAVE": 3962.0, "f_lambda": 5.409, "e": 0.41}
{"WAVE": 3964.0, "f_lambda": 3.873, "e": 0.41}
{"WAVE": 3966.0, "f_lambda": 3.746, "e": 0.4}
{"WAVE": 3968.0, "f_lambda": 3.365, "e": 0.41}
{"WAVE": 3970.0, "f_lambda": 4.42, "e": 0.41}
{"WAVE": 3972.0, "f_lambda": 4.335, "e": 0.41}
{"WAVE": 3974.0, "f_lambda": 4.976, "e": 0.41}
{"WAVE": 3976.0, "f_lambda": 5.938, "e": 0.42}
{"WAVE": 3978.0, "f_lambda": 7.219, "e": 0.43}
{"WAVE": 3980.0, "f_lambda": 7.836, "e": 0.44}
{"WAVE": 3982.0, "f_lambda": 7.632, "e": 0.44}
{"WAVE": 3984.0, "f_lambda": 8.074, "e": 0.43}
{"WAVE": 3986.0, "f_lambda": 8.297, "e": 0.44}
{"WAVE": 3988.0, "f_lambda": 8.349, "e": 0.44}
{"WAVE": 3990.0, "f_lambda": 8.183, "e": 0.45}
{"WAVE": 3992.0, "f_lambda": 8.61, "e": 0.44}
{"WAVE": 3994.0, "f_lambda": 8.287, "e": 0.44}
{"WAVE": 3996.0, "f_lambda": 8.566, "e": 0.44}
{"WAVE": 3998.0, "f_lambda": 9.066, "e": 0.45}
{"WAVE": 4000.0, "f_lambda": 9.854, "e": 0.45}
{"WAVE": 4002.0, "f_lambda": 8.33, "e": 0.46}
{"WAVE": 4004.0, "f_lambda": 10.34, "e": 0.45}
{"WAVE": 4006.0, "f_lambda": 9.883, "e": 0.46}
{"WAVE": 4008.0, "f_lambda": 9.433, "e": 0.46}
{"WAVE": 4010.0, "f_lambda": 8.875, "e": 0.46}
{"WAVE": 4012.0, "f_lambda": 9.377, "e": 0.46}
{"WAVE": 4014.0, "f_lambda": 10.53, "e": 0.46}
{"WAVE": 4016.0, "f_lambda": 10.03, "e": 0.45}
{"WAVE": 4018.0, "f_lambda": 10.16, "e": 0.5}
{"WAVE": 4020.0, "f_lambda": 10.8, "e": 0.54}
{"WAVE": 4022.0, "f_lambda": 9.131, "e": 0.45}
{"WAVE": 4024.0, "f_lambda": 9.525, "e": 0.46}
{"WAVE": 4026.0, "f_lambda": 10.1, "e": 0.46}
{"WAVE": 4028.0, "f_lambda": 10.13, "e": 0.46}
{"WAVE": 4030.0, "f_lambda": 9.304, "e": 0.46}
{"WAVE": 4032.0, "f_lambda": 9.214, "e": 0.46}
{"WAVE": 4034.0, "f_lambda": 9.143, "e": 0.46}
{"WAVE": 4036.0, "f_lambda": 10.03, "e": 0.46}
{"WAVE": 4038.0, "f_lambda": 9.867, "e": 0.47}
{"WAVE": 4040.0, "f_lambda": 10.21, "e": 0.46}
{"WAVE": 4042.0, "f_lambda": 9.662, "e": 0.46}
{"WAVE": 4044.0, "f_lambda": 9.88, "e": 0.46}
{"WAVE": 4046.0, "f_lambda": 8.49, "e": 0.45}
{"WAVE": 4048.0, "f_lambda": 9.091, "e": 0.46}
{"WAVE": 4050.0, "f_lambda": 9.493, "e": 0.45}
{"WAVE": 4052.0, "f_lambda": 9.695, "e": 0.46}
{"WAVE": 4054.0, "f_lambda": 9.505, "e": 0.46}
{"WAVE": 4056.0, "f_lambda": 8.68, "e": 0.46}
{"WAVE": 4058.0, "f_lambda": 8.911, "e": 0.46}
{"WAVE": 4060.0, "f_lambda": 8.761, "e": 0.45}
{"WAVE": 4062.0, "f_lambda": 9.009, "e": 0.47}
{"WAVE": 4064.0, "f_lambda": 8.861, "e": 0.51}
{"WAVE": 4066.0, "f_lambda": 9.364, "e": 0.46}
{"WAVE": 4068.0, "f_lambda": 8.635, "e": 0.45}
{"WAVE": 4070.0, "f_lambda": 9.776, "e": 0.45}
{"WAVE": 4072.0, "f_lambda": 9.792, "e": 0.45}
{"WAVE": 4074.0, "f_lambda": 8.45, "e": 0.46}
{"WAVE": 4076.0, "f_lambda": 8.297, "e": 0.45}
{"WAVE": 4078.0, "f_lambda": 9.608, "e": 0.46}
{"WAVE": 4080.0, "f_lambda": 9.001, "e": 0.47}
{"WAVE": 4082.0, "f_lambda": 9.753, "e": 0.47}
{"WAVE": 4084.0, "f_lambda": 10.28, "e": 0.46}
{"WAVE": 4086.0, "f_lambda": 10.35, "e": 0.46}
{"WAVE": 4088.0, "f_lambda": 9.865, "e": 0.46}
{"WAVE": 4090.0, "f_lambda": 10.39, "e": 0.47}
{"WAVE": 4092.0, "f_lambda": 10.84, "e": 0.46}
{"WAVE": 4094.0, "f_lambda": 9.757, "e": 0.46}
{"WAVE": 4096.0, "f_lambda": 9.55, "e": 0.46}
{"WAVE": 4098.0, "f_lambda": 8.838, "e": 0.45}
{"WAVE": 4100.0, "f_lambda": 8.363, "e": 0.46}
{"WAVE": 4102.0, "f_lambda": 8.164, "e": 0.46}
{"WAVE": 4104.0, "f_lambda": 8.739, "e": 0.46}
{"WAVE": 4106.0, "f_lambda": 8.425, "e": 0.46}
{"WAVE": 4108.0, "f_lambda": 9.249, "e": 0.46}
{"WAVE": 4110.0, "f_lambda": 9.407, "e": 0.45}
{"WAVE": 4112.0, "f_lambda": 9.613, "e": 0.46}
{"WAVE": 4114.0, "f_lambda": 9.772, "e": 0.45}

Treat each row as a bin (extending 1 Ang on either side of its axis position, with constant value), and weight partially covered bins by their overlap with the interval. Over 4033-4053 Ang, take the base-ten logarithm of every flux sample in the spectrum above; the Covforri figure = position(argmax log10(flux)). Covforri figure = 4040.0 Ang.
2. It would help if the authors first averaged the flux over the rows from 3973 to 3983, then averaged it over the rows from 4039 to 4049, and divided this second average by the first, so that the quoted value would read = 1.4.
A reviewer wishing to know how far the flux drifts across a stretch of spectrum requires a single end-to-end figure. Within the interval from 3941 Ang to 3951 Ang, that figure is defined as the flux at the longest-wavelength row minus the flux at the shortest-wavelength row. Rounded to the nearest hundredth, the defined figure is 2.31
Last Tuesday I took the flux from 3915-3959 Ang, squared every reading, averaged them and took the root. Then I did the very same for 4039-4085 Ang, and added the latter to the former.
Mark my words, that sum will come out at 15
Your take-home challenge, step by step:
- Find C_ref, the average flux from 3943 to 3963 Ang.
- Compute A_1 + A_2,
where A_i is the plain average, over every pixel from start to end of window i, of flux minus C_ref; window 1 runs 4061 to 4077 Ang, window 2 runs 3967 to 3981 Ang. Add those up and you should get 1.9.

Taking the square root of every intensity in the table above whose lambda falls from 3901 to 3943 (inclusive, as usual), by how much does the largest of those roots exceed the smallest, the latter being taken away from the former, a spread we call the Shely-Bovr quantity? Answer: 1.1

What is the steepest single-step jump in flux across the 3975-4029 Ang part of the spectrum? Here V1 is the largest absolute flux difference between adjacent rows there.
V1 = 2.01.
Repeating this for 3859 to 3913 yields 1.39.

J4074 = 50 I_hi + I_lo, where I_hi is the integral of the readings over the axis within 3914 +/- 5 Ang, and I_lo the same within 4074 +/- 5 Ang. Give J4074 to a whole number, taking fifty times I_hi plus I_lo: 3718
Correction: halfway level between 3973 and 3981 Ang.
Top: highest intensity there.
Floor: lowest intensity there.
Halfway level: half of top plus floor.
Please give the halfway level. 6.4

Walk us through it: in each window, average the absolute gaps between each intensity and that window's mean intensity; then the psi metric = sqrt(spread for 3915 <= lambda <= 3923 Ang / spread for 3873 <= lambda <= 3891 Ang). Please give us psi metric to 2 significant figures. 1.4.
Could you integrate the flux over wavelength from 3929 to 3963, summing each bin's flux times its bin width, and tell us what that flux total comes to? 174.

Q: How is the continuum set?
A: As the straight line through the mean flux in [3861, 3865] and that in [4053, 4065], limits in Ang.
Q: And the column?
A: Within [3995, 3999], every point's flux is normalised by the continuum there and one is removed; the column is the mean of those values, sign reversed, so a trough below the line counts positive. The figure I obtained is -0.131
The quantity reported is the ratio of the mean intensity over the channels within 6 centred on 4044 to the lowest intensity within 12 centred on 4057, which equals 1.08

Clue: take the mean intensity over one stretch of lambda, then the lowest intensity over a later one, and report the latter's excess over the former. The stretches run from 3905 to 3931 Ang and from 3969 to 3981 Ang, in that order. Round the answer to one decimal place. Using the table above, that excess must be -1.9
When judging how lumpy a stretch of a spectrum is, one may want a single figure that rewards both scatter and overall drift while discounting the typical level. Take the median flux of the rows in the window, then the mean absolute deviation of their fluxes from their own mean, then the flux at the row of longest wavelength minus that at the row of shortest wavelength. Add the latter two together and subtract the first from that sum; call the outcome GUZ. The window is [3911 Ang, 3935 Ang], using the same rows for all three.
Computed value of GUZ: -8.7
